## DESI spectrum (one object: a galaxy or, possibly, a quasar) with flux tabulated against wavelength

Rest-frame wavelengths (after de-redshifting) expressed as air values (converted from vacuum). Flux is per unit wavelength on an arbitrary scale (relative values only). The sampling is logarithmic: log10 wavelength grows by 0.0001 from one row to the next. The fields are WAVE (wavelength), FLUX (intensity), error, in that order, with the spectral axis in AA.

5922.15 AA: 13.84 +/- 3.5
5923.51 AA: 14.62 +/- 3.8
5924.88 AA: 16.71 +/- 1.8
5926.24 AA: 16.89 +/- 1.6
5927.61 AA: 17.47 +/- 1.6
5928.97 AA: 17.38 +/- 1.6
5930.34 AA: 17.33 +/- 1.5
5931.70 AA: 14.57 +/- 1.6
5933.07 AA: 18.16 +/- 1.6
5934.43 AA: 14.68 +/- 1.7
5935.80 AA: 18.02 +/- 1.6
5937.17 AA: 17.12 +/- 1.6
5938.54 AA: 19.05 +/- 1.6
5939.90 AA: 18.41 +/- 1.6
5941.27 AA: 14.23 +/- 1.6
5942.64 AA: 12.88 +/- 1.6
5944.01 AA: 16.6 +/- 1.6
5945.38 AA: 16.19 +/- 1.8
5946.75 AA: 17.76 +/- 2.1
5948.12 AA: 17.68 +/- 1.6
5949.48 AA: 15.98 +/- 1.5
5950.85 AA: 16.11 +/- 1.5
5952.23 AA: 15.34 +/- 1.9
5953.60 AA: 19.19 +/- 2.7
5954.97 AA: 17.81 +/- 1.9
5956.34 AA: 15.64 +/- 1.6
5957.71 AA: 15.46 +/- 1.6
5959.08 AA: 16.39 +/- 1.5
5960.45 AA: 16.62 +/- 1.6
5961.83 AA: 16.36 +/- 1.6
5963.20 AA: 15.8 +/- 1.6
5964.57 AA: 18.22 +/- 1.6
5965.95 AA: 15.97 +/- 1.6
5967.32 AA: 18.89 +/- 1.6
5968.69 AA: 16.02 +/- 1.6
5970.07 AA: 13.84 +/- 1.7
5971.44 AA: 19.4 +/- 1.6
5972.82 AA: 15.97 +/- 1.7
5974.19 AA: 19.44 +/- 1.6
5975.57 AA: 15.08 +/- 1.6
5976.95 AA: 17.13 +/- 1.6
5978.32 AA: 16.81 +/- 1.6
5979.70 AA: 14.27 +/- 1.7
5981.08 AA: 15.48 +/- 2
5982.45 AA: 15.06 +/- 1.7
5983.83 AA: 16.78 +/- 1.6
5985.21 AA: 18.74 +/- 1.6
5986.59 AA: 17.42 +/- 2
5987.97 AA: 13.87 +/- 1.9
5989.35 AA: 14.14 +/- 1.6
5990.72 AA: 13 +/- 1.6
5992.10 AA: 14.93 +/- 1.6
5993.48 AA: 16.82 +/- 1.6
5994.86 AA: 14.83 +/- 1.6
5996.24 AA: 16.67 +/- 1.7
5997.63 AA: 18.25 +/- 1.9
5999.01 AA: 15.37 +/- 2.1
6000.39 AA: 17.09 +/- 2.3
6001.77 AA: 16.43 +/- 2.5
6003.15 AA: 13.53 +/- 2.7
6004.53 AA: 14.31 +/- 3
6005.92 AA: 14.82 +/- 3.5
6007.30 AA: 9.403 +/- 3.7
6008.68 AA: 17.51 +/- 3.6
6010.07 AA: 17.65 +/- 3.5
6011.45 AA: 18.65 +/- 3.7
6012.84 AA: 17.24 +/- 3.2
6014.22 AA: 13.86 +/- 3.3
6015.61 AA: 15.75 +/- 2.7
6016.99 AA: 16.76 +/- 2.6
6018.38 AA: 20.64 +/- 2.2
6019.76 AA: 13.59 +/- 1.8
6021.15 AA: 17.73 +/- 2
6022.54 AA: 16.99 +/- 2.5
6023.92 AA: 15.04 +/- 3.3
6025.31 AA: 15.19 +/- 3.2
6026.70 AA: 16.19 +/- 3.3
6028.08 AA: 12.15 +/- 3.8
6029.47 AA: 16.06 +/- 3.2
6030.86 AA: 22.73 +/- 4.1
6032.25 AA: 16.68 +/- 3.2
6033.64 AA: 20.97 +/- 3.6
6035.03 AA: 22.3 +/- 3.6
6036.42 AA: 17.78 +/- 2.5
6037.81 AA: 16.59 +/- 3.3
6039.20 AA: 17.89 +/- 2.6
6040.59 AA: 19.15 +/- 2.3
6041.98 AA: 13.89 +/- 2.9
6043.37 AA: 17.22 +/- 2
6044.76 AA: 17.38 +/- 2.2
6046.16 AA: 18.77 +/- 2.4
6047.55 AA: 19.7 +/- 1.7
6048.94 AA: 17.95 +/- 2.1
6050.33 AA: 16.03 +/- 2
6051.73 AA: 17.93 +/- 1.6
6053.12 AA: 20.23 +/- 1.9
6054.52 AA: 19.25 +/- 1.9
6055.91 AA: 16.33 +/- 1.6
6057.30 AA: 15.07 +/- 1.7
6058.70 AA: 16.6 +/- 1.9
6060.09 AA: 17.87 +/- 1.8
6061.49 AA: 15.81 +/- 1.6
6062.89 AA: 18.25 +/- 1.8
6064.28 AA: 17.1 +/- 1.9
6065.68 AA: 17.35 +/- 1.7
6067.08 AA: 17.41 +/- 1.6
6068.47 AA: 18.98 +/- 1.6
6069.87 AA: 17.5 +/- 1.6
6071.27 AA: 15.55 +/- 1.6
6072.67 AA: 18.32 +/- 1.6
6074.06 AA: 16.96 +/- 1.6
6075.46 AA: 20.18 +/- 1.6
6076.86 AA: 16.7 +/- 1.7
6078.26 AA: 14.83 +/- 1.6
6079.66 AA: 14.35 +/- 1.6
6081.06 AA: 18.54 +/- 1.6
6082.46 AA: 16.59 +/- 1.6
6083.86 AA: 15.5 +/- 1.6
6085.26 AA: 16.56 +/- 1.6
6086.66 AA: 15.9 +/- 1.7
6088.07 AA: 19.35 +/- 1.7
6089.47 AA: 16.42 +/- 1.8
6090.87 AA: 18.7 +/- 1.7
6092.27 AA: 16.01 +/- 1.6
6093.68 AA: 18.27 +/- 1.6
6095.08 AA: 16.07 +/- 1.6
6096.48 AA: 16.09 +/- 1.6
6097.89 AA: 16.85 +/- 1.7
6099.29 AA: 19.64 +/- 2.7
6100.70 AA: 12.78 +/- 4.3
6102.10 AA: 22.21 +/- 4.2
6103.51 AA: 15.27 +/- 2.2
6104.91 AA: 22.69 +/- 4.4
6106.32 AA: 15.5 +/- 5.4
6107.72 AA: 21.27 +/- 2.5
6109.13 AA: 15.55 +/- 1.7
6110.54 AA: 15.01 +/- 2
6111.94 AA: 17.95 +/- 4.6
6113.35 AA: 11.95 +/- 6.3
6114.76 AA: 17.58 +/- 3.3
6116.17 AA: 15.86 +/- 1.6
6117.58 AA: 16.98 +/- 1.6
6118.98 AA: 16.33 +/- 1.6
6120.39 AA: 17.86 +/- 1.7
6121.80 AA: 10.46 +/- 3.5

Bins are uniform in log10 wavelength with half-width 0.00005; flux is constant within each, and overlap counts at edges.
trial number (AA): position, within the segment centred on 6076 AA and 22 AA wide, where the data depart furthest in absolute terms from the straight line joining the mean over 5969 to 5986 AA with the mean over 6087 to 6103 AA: 6079.66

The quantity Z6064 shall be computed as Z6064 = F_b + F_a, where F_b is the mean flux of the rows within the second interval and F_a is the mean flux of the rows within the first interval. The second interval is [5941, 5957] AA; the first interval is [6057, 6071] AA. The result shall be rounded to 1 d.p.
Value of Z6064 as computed 33.5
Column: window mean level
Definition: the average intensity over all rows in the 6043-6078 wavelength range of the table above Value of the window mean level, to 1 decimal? 17.6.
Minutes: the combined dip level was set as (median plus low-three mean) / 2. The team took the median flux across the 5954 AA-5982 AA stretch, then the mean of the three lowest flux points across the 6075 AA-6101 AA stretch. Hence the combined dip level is 15.1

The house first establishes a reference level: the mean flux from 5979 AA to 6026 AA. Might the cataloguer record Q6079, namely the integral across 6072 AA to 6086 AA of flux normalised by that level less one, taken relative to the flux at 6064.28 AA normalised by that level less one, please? 11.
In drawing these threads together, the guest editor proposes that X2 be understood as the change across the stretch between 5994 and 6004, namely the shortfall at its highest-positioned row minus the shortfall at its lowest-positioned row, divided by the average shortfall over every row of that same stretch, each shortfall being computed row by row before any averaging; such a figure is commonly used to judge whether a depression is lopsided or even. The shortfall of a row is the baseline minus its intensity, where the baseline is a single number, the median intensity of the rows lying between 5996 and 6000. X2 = 2.0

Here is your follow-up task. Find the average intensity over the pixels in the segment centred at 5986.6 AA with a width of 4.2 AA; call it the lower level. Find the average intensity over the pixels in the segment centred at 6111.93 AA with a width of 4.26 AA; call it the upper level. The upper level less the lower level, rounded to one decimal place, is -1.7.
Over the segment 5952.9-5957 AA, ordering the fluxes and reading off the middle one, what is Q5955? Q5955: 17.8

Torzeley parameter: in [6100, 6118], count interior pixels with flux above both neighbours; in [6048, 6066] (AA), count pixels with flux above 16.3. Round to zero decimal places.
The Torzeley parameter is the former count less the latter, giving -5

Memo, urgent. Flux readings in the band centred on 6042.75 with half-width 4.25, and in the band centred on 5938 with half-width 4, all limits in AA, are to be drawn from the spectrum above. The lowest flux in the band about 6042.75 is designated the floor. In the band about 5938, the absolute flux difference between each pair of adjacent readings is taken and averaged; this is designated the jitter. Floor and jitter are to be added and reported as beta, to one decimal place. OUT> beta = 16.1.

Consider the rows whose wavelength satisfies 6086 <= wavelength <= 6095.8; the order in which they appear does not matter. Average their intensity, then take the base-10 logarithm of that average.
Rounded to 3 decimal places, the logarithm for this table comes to 1.237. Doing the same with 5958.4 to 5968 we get 1.228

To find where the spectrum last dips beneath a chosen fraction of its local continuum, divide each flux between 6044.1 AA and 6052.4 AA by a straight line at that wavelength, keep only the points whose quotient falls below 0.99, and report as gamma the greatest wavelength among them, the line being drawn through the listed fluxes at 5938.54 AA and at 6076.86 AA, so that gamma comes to 6050.33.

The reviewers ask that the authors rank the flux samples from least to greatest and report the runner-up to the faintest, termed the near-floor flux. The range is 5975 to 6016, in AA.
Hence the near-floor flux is 13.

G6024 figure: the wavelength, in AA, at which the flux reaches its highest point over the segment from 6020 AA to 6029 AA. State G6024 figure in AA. 6021.15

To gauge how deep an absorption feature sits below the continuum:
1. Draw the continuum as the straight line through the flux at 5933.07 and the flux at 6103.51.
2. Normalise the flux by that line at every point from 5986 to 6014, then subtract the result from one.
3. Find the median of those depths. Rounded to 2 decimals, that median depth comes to 0.07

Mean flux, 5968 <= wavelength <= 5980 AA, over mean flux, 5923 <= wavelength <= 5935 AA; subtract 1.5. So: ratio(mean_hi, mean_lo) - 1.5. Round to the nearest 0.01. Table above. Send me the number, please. -0.50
